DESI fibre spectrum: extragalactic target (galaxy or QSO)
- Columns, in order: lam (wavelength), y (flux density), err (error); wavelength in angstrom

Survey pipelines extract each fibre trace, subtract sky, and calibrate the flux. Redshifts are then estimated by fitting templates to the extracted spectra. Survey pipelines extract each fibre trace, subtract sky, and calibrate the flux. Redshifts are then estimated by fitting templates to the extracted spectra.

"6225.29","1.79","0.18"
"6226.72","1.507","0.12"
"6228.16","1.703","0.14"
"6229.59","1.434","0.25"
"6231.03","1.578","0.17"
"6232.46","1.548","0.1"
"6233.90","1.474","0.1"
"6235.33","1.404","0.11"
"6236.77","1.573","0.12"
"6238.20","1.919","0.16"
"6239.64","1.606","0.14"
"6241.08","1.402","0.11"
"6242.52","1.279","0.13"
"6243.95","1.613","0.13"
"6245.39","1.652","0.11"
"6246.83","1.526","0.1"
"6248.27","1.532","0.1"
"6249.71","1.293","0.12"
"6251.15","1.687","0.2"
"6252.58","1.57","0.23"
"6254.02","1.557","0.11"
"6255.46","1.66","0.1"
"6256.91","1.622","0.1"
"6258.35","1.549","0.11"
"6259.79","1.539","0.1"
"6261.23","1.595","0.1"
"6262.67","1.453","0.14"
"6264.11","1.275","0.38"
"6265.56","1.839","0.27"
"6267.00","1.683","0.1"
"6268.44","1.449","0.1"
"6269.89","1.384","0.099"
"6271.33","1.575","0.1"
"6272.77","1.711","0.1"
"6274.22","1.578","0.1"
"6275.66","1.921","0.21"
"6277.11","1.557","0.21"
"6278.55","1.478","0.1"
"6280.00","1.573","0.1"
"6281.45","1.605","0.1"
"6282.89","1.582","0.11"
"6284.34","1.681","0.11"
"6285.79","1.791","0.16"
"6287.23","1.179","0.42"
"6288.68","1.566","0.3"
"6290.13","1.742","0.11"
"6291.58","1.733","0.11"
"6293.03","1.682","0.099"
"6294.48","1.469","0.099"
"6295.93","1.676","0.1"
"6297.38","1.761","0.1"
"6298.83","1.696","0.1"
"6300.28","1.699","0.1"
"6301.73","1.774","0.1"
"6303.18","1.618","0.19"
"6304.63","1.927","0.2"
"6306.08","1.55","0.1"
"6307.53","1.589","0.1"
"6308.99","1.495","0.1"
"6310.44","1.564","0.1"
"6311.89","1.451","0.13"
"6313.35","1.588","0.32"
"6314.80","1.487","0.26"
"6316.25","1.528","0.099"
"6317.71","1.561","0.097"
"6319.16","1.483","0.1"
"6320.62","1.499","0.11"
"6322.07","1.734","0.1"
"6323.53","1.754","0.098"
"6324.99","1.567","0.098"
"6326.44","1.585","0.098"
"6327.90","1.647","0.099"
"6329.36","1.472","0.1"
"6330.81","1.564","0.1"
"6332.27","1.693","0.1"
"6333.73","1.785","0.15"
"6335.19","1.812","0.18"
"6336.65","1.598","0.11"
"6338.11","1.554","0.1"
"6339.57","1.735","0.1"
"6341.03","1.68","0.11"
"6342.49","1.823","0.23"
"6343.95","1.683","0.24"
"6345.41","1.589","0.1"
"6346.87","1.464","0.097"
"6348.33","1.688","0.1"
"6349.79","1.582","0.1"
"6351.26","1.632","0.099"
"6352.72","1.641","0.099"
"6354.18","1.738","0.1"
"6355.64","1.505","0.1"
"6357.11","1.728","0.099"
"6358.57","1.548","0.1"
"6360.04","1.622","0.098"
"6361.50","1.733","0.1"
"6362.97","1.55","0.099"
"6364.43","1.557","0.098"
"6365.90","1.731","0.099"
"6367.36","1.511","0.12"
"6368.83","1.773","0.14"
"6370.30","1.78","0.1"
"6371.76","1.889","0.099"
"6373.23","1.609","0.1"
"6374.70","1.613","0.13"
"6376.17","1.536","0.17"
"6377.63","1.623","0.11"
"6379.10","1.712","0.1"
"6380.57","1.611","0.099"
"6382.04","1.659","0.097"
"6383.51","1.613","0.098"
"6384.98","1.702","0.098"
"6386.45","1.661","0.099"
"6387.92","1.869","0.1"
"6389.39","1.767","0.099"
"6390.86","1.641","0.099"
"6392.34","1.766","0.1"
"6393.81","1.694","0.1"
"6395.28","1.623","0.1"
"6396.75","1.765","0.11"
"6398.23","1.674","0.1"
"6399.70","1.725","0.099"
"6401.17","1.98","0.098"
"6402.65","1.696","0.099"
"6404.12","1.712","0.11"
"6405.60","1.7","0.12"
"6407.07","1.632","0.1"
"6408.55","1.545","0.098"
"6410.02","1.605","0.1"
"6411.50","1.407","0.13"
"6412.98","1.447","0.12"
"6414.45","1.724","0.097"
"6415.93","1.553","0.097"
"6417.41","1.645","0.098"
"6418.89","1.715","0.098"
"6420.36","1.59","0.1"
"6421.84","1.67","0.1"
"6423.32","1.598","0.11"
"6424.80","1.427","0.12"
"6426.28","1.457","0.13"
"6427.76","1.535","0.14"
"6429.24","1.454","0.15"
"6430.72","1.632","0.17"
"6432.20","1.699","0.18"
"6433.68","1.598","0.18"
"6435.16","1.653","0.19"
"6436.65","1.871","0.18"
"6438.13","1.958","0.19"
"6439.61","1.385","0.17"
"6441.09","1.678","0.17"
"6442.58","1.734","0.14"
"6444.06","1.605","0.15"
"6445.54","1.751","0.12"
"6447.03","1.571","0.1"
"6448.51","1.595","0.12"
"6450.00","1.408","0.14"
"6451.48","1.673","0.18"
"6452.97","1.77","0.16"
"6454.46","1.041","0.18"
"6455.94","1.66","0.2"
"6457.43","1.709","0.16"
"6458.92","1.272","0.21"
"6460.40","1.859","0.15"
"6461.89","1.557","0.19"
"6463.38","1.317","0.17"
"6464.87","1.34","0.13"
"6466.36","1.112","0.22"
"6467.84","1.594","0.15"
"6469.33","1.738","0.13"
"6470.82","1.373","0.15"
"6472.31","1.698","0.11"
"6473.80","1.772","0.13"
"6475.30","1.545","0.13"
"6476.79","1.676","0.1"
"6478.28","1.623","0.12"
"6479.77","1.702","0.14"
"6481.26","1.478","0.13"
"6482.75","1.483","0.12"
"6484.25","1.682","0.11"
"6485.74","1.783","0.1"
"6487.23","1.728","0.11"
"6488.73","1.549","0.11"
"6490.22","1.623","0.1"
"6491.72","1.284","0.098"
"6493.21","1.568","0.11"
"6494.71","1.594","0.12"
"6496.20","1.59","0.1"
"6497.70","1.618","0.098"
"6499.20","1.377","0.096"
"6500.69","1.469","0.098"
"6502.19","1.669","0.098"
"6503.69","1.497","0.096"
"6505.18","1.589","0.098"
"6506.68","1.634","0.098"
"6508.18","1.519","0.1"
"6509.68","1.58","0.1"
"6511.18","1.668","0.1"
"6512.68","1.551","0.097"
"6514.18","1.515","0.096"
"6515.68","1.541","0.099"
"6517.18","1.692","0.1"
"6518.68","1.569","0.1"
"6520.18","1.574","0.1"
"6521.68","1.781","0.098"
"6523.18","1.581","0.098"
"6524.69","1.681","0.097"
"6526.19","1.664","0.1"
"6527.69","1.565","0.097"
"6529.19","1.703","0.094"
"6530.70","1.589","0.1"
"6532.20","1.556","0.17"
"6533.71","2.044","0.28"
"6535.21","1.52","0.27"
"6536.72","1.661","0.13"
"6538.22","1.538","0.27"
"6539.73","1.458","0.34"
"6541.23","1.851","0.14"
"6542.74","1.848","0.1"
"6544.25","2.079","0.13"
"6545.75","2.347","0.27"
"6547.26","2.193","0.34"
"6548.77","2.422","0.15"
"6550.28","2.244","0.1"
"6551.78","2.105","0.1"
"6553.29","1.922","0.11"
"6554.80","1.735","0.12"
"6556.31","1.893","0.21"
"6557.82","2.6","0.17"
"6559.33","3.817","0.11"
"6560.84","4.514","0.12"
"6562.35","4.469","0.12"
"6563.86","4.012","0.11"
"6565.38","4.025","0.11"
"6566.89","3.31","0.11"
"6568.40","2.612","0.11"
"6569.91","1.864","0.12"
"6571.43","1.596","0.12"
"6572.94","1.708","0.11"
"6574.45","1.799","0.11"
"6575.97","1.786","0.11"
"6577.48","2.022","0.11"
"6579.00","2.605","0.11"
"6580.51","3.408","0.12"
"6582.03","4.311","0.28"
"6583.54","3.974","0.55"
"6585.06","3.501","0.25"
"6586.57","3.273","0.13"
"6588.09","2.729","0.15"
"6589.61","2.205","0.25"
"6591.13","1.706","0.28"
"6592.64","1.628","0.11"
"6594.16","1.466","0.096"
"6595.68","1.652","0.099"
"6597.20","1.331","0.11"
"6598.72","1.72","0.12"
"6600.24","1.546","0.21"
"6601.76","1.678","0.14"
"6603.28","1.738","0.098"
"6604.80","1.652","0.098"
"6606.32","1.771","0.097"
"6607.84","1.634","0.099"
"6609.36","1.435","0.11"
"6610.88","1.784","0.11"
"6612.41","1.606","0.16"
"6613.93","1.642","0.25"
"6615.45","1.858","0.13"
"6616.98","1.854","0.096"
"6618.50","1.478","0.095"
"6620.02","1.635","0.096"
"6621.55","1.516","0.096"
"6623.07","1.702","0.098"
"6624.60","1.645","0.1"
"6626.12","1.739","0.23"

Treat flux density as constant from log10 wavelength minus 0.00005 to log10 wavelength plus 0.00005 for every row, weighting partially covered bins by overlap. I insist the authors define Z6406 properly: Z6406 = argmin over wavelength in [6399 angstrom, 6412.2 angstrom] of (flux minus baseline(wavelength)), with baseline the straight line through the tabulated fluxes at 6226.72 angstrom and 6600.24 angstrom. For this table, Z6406 6411.50 angstrom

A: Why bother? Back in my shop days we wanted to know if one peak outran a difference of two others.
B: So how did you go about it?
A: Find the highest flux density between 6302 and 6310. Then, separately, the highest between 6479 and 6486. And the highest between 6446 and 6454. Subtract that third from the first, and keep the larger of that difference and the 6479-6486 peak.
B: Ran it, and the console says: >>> 1.78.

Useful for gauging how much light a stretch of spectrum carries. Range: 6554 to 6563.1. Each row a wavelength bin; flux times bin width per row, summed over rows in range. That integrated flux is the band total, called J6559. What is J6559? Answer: 29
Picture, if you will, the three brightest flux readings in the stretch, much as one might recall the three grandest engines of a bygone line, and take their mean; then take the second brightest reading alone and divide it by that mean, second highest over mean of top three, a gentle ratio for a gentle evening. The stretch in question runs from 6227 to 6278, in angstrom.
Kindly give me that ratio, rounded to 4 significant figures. 1.014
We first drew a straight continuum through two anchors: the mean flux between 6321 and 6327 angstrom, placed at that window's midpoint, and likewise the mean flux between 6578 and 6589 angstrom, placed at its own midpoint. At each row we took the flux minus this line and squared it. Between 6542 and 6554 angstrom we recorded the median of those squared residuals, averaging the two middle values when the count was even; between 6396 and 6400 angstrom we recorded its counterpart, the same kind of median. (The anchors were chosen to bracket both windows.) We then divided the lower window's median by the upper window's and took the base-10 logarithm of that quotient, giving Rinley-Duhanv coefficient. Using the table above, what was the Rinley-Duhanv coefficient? -0.7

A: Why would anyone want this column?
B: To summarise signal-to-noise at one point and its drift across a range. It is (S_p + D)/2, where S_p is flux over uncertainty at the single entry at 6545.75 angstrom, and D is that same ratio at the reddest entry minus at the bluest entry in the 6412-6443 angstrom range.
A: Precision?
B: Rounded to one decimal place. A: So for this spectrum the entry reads 4.5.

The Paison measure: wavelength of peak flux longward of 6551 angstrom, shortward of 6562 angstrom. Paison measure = 6560.84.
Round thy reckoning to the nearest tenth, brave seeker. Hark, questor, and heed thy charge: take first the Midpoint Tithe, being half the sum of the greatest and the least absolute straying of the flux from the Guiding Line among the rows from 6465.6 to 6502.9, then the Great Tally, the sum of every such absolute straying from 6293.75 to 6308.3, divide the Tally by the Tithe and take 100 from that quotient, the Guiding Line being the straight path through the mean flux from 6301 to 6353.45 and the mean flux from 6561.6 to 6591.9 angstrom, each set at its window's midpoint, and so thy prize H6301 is -97.9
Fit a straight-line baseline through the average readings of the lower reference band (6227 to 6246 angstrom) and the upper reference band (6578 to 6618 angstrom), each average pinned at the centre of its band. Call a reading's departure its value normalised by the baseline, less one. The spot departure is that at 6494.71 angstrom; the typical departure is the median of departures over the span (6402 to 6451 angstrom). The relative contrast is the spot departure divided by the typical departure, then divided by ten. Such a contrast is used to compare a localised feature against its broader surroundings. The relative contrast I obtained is 0.15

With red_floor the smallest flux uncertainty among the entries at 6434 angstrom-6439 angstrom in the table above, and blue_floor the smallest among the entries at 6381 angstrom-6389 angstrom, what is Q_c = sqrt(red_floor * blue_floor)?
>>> 0.132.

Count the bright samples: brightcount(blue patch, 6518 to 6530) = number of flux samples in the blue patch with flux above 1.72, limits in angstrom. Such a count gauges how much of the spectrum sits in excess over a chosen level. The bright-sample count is 1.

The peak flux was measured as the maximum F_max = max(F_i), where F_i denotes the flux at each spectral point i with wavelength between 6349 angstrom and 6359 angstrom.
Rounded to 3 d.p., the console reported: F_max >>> 1.738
